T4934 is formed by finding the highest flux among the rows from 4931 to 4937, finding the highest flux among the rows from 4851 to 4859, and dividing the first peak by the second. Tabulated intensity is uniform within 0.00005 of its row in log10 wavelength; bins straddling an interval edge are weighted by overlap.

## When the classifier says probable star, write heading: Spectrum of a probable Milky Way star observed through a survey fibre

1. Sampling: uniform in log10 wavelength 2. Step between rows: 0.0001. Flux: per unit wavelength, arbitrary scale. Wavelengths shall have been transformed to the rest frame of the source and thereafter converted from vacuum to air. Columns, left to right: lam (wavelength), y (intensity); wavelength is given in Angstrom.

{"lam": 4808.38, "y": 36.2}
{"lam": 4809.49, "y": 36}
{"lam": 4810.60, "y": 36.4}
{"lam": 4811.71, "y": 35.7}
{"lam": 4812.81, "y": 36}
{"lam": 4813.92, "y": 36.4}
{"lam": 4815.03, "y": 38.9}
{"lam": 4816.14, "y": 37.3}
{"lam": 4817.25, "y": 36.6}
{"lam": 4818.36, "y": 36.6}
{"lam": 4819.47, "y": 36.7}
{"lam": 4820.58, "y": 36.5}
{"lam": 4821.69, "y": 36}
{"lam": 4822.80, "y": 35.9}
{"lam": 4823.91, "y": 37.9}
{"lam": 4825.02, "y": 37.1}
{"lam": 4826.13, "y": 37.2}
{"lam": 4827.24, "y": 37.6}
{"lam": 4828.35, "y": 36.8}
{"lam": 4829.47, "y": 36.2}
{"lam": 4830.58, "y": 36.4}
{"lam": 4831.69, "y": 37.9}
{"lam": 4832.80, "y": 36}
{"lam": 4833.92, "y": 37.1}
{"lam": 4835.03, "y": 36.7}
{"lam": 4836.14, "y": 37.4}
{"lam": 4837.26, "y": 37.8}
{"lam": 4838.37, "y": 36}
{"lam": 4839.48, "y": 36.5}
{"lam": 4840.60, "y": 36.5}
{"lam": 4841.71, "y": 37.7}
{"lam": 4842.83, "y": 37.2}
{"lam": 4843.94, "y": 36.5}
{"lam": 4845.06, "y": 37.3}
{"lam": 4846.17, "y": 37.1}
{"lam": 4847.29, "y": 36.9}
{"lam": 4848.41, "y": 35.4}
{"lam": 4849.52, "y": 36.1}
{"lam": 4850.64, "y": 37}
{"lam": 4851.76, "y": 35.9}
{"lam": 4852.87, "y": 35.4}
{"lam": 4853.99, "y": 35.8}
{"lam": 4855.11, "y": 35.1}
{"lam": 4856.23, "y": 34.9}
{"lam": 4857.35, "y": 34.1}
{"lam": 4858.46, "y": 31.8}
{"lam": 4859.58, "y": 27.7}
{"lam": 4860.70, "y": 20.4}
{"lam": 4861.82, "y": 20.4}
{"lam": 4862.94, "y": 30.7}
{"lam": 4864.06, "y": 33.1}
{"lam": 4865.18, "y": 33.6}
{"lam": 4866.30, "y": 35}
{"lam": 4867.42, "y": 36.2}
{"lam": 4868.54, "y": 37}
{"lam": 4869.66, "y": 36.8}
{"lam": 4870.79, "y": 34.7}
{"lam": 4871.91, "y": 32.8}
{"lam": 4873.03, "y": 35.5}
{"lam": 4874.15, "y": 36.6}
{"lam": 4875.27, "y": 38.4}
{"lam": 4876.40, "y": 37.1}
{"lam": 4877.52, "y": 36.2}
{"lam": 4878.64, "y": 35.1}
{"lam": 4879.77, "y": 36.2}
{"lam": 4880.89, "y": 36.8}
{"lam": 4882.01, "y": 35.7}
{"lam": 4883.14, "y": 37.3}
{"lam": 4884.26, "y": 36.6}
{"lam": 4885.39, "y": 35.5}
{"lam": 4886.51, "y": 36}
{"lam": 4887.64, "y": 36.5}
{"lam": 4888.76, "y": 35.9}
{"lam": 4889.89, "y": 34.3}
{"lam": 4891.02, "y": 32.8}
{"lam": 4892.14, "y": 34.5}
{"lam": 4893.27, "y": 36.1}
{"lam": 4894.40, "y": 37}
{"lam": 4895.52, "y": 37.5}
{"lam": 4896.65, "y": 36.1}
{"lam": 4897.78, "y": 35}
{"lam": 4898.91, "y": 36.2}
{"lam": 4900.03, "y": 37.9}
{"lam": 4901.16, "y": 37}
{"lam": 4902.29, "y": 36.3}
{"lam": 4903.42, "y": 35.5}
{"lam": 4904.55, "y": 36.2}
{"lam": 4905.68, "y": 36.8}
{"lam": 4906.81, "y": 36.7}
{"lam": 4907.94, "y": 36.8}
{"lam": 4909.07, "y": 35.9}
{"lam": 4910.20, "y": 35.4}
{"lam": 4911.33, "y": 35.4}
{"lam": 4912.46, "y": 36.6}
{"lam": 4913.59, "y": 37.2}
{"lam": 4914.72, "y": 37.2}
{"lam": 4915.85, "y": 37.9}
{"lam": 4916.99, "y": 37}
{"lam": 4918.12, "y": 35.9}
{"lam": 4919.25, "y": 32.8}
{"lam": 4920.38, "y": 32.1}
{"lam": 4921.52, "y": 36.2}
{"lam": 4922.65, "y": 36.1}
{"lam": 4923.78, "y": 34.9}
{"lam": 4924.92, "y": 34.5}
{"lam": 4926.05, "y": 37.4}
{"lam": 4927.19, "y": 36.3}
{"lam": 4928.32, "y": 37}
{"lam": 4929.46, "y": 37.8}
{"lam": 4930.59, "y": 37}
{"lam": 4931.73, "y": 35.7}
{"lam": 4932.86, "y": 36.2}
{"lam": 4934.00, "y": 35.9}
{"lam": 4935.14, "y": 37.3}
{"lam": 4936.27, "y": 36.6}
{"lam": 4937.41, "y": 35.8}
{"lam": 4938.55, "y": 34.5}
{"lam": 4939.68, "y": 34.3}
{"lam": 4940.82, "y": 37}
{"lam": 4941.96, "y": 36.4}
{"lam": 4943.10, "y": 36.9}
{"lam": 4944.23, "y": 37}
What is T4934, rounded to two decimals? 1.04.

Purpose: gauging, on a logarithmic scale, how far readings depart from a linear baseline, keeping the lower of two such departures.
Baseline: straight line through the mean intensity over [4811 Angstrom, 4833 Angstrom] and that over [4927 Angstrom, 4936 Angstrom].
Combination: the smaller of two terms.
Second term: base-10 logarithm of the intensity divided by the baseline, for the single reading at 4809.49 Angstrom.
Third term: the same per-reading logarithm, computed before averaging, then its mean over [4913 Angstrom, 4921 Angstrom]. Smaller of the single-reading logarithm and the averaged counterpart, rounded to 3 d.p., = -0.012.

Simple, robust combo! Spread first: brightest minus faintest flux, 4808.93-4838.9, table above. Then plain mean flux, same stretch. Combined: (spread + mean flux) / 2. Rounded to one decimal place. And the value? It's 20.0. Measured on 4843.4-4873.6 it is 25.4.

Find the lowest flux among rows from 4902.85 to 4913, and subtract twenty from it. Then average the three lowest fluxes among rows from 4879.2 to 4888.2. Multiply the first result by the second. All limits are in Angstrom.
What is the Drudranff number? 550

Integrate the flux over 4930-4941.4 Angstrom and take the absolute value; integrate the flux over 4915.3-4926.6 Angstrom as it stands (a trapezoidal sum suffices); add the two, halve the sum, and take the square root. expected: 20.1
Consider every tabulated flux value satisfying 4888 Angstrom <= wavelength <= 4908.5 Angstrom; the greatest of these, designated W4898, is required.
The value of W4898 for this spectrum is 37.9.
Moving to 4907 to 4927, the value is 37.9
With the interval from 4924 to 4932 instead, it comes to 37.8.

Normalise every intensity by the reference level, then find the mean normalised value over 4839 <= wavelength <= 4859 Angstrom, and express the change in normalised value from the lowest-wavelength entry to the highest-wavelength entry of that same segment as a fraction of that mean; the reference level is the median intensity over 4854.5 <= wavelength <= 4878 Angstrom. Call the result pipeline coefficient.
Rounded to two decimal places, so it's -0.13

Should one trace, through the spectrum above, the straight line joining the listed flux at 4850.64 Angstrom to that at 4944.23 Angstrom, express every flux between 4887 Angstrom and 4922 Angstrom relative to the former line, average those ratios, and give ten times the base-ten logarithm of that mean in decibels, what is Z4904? -0.12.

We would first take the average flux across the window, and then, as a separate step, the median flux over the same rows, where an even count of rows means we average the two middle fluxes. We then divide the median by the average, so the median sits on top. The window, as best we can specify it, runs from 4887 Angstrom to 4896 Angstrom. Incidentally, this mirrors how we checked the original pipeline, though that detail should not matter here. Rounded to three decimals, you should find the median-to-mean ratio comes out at 1.012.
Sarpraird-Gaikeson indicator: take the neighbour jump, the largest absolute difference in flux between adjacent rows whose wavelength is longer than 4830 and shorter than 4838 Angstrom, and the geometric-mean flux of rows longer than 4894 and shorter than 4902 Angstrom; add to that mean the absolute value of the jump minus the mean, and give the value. 71.4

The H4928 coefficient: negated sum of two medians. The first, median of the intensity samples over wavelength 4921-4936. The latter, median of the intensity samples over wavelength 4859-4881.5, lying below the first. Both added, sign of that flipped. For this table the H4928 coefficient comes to -71.5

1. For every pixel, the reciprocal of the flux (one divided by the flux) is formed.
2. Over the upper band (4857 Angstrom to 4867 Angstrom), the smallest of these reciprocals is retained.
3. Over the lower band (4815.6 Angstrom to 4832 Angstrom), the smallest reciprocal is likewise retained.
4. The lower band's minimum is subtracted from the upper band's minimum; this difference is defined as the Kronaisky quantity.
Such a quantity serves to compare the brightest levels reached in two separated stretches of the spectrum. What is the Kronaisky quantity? 0.0022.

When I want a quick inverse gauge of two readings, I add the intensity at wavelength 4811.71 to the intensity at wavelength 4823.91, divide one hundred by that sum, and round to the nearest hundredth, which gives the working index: 1.36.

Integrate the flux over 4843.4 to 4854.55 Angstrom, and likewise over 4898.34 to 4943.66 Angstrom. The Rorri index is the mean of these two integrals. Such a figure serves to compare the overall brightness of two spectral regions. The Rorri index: 1022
